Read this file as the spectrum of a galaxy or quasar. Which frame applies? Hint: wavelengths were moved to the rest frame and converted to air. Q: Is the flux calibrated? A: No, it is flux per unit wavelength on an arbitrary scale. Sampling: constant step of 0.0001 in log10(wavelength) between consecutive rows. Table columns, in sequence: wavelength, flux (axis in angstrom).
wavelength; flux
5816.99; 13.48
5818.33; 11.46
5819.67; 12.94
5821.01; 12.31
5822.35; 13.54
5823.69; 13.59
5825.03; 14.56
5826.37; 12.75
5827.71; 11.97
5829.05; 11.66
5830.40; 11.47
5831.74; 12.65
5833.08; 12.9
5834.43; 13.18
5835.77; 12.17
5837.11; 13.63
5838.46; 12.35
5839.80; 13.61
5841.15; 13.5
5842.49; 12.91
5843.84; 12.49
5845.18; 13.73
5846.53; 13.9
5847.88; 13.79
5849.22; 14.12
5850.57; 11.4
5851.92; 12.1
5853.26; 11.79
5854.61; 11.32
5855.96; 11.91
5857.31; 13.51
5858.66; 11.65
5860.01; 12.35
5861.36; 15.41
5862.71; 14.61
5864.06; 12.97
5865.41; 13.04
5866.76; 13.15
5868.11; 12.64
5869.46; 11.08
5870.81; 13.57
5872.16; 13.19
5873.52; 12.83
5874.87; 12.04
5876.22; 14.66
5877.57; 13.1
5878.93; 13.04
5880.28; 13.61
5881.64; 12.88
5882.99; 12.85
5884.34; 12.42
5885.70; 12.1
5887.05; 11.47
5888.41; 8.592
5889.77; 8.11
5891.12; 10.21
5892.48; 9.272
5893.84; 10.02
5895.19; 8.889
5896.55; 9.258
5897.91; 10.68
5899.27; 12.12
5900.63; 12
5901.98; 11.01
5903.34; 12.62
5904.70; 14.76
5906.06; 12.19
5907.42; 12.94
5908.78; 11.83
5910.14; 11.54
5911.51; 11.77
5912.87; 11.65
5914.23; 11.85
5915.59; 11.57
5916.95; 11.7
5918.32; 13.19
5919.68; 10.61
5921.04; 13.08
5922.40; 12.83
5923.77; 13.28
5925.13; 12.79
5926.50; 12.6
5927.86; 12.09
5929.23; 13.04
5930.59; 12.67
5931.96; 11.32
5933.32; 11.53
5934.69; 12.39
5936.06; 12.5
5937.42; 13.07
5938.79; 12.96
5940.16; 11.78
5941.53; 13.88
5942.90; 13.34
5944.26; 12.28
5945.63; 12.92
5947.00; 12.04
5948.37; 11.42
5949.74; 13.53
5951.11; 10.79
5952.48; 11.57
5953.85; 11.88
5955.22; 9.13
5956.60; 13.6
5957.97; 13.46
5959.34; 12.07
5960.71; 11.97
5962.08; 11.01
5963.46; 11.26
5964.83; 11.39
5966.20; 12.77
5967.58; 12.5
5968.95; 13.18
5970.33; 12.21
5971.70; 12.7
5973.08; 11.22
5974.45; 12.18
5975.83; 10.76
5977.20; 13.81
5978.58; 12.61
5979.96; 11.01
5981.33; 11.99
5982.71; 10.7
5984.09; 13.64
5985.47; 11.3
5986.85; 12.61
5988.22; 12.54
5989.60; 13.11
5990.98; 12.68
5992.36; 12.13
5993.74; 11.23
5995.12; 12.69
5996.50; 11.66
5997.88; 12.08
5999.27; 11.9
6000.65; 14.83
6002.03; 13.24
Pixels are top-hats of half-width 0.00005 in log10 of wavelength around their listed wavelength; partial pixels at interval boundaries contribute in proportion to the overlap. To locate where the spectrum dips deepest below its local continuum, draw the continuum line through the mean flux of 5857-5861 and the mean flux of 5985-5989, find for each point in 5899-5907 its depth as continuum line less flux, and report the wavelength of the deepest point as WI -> 5901.98 angstrom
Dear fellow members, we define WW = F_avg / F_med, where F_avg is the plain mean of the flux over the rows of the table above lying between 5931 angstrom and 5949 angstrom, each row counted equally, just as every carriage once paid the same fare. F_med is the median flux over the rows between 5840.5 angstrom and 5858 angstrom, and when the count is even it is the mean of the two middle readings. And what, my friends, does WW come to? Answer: 0.96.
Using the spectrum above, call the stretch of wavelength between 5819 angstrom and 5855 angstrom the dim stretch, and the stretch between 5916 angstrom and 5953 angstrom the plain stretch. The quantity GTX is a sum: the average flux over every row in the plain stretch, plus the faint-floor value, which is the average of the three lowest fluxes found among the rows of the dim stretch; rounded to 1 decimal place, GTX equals 23.8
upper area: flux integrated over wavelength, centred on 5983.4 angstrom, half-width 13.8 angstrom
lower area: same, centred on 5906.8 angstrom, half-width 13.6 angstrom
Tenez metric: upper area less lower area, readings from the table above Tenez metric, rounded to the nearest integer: 19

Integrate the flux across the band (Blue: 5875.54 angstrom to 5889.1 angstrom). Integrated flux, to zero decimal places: 169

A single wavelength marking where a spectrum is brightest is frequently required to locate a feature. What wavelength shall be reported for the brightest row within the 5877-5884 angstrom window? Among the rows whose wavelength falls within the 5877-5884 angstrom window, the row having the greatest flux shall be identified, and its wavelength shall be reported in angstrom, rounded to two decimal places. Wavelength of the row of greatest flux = 5880.28 angstrom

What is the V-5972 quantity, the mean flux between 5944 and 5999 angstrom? 12.1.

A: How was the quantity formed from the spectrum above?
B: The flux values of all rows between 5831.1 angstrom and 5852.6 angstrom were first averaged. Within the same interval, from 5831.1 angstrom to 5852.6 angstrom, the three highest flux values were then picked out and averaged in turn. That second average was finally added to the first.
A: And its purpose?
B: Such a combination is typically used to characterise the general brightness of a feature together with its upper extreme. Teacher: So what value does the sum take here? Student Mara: 27.0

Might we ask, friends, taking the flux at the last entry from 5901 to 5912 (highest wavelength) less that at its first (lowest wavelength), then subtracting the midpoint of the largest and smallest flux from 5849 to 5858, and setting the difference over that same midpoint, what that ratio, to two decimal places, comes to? -0.94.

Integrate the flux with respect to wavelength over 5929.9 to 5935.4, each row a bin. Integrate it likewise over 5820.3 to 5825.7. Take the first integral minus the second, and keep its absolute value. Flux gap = 7.0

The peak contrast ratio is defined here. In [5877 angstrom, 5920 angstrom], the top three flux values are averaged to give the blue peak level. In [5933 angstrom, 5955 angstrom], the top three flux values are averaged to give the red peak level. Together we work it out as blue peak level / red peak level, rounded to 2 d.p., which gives 1.02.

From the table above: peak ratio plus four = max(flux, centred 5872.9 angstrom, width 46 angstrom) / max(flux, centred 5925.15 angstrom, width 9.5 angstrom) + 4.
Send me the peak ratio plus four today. 5.16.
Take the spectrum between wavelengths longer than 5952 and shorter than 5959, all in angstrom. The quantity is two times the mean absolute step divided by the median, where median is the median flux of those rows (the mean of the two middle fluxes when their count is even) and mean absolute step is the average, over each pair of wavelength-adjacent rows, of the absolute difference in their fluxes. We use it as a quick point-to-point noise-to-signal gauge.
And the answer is 0.32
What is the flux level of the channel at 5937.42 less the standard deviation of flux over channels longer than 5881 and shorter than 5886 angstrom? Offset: 12.7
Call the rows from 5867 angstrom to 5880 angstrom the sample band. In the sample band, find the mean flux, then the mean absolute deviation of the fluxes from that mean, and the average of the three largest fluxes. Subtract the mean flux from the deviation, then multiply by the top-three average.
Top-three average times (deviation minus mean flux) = -169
